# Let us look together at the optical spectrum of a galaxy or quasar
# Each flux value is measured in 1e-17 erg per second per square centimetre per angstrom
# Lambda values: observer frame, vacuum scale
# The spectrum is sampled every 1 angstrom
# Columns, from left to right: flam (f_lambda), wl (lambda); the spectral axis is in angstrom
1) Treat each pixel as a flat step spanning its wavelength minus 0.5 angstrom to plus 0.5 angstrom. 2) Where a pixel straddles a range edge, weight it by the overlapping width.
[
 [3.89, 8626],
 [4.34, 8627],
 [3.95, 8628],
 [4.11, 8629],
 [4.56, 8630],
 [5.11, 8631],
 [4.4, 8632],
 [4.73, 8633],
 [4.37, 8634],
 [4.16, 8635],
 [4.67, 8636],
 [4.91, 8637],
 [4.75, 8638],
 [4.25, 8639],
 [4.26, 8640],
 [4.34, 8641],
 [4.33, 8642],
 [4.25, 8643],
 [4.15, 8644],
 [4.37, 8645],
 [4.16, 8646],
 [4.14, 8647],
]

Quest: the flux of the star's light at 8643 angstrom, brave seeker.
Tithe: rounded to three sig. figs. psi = 4.25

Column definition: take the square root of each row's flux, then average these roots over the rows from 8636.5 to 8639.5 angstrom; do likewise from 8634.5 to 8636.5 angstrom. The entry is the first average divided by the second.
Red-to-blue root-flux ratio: 1.02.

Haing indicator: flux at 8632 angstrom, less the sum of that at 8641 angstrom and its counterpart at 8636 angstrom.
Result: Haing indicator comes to -4.6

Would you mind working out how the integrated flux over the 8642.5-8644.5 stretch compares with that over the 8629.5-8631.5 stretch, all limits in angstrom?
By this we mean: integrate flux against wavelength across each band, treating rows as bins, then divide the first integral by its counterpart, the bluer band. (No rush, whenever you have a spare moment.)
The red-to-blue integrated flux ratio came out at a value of 0.87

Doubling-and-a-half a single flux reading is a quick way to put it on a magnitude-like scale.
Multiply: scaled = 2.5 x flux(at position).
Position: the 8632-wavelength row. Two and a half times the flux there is 11.0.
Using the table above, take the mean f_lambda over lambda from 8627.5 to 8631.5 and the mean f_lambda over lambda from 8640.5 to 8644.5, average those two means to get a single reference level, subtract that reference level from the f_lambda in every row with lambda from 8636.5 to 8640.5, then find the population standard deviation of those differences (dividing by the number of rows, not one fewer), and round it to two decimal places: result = 0.29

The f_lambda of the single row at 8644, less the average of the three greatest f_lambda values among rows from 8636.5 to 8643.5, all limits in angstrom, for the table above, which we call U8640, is -0.517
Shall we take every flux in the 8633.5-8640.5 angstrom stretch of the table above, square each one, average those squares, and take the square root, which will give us 4.49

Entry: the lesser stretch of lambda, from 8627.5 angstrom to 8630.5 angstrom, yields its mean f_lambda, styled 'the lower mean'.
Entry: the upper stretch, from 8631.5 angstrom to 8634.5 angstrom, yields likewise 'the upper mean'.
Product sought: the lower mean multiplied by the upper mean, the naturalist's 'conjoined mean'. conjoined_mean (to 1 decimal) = 18.9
